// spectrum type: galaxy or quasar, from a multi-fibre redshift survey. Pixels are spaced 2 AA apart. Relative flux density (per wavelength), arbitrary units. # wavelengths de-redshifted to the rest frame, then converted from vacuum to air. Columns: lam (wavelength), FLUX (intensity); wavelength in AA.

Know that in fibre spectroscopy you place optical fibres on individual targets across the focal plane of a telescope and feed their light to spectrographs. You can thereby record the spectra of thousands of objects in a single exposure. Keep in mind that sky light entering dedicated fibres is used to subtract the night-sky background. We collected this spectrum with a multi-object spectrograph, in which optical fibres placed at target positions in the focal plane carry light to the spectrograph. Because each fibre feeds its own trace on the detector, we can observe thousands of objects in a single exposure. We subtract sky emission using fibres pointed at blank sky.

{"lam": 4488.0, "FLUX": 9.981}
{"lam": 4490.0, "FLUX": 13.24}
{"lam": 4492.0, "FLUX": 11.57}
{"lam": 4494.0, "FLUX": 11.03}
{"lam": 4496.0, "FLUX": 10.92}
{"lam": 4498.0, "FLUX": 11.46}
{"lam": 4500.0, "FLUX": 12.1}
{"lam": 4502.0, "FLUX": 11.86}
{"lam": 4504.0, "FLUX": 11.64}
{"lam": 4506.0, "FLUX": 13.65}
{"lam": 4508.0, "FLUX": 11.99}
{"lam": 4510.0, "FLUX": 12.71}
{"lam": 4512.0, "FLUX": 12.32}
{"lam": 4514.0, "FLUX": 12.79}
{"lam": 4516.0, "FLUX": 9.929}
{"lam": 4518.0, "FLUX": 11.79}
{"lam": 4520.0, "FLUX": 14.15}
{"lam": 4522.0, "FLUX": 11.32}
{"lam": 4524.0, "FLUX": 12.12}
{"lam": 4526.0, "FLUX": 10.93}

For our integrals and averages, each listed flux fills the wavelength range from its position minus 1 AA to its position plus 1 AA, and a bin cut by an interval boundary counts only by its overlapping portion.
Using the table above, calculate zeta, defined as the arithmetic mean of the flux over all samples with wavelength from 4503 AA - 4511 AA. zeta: 12.5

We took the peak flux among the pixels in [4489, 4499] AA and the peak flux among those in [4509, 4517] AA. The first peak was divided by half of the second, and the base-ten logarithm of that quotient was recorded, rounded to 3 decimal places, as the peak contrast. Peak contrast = 0.316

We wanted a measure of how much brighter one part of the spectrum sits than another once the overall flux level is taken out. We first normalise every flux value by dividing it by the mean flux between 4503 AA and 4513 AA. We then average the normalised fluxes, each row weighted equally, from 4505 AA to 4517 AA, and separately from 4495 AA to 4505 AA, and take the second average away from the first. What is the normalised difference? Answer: 0.051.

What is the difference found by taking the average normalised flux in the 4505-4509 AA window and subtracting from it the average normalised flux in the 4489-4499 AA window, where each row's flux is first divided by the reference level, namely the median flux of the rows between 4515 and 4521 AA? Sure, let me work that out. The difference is 0.10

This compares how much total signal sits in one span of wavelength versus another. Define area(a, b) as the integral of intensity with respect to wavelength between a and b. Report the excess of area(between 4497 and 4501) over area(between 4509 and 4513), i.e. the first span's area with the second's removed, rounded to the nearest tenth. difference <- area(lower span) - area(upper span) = -2.9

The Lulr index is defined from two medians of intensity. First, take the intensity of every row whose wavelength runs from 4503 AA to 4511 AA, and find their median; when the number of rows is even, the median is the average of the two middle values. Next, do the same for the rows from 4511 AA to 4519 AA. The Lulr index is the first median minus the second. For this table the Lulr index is 0.3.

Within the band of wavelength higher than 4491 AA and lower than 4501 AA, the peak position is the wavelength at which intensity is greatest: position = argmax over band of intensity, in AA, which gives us 4500.0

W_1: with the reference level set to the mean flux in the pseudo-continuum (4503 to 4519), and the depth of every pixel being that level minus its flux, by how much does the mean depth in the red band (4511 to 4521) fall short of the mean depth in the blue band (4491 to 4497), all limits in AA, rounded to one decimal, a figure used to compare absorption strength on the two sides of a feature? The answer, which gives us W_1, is 1.0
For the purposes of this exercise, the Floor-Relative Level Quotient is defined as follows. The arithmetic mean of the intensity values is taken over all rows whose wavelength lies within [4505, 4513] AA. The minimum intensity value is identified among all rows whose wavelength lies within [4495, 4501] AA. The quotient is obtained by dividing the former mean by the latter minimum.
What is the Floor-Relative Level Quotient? 1.16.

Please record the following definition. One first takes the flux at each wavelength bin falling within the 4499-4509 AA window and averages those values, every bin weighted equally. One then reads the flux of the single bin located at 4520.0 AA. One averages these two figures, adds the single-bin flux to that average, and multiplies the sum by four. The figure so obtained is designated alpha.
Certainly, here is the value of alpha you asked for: 109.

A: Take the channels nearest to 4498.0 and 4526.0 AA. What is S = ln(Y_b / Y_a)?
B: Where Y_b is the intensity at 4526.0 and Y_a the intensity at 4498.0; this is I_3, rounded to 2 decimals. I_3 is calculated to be -0.05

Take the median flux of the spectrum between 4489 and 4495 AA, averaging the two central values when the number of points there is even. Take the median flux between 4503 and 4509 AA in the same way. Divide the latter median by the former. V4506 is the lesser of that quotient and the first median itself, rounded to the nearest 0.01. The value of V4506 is 1.04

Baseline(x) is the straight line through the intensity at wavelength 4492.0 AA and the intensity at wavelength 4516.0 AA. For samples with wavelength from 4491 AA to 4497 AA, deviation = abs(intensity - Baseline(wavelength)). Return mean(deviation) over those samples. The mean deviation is 0.26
